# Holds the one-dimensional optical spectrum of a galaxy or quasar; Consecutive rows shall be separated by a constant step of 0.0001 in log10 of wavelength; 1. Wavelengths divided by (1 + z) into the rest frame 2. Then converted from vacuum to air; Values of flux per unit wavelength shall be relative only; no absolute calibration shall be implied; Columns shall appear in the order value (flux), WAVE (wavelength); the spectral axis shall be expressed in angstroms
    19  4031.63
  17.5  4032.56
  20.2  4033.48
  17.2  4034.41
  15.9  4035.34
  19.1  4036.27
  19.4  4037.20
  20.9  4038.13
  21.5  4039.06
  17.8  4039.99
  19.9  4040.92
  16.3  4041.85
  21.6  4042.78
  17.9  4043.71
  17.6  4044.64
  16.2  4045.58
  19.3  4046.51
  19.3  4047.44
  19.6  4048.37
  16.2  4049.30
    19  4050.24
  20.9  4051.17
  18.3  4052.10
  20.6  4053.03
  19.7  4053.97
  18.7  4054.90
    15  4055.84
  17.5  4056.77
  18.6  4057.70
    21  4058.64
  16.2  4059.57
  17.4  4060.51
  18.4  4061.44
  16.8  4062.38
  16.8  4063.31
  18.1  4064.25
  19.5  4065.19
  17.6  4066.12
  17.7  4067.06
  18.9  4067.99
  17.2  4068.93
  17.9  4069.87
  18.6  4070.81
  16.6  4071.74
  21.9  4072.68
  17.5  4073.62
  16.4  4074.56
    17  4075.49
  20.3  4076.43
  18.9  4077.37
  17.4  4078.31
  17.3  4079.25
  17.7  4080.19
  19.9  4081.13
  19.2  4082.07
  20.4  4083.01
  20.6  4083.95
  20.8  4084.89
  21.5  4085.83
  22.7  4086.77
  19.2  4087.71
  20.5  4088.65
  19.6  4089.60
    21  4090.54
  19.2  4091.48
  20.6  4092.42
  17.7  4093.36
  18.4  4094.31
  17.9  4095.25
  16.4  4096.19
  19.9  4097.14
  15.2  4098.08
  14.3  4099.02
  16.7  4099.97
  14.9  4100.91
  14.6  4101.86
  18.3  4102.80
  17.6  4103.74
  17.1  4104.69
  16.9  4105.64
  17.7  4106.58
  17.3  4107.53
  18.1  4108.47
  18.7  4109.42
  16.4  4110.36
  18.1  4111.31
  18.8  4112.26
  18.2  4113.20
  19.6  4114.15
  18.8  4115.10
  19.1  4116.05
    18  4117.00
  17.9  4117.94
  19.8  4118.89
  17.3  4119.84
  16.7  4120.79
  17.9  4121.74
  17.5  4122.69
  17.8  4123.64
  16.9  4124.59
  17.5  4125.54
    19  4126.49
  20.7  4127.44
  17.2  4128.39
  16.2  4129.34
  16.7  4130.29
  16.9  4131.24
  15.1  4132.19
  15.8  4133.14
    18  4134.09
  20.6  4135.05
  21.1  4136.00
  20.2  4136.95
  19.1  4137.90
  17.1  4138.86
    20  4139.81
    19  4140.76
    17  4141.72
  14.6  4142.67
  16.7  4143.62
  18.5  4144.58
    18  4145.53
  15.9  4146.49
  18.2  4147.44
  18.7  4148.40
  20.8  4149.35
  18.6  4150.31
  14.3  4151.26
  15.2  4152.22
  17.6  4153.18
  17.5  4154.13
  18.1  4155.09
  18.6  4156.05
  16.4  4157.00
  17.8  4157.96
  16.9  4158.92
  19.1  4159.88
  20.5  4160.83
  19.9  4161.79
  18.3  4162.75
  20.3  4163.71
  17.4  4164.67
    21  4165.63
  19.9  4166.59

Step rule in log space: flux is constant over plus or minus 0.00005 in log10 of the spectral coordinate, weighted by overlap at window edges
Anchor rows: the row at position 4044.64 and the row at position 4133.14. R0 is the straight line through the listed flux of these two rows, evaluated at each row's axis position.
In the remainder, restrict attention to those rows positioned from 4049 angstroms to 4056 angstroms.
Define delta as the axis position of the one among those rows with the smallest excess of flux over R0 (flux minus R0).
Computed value 4055.84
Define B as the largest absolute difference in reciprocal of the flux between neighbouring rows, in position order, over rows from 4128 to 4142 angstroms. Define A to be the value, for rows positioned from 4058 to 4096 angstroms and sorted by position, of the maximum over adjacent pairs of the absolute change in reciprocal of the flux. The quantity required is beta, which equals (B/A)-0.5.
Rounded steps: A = 0.0146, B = 0.008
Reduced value 0.08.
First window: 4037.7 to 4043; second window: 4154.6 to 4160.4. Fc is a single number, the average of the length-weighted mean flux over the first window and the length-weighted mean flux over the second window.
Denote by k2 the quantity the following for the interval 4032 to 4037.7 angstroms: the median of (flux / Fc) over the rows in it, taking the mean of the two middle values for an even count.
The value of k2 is 0.98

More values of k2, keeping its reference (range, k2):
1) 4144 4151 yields 0.99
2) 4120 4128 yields 0.94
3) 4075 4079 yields 0.97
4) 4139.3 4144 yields 0.91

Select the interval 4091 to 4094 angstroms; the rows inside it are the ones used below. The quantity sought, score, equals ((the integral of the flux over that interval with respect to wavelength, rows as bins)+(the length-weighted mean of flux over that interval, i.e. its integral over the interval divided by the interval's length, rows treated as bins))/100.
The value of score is 0.77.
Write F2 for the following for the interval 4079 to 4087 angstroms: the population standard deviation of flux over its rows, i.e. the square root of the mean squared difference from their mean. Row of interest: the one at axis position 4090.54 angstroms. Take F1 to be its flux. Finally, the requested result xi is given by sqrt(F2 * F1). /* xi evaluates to 5.9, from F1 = 21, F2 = 1.6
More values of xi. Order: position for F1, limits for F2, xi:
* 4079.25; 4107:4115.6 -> 3.9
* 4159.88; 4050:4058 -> 5.6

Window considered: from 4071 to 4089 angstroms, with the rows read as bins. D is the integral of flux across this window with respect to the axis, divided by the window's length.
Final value 19.2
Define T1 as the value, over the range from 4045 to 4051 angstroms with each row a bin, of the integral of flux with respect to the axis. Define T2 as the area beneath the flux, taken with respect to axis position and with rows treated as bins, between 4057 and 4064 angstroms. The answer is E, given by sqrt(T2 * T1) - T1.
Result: 7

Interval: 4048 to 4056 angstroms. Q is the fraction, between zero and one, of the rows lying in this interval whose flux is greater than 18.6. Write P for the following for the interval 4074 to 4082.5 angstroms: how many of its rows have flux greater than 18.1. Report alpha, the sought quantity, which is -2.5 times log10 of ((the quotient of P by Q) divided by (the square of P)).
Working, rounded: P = 4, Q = 0.7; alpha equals 1.06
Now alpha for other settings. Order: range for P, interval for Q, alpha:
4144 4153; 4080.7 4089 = 1.75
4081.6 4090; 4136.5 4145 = 1.51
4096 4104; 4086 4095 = 0.48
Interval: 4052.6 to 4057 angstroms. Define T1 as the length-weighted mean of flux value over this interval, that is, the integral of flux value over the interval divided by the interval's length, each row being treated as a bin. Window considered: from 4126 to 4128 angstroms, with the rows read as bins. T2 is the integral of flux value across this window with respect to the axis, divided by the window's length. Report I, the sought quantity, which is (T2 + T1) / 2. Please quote 19.01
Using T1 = 18.3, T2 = 19.7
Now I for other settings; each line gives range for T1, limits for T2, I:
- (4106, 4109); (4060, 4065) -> 17.64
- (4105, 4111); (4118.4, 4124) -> 17.67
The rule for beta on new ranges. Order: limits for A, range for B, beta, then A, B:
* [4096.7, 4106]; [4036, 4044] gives 0.47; 0.0155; 0.015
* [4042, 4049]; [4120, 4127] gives -0.05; 0.0099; 0.005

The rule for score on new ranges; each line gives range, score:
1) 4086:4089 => 0.84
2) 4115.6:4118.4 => 0.70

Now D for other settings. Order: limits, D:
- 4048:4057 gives 18.6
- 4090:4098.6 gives 18.5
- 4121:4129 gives 18.0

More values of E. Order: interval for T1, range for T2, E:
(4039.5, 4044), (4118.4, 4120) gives -34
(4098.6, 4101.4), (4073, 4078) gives 19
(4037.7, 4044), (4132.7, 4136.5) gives -29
